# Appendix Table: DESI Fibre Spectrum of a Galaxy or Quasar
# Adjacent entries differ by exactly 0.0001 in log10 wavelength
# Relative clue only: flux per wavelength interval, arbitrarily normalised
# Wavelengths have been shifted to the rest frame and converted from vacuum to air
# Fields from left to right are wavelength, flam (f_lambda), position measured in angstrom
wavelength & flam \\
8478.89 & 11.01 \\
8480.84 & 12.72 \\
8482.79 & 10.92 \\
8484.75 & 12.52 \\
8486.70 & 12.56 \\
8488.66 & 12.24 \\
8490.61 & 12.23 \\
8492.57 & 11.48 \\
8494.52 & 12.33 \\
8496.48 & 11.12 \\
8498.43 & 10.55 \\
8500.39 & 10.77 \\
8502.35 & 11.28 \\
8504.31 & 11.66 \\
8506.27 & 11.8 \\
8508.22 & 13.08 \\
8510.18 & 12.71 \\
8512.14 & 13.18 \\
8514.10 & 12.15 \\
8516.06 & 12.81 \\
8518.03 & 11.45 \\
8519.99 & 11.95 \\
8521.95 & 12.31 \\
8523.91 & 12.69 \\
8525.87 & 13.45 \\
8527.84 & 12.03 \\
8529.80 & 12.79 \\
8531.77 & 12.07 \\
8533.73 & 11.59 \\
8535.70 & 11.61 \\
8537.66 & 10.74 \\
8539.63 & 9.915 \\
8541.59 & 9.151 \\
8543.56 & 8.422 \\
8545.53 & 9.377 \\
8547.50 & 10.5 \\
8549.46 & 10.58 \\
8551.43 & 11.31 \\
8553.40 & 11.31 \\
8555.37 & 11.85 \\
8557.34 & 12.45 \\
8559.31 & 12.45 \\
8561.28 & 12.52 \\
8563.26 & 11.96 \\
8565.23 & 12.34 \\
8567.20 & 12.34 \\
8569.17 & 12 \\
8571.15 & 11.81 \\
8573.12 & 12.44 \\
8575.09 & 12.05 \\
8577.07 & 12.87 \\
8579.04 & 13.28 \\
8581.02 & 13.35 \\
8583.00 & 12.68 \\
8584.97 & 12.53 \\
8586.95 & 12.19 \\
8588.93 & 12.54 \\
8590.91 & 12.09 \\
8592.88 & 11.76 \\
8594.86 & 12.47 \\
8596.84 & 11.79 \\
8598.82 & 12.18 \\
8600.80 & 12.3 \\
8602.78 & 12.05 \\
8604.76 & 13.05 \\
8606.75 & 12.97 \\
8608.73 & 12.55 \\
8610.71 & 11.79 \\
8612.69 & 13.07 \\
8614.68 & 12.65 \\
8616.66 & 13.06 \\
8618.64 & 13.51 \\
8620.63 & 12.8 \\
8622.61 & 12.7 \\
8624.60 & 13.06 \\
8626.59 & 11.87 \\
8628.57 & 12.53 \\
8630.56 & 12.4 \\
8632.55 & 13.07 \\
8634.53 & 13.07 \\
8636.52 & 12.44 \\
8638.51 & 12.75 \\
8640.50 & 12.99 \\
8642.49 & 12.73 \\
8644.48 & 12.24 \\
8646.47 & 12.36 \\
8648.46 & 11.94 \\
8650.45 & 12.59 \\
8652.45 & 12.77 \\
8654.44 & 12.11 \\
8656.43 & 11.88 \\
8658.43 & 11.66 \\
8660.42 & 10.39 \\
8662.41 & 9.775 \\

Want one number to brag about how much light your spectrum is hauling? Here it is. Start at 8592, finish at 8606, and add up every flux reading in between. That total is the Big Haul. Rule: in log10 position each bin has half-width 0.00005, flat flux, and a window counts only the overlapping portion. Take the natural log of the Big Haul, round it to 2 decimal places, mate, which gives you 4.45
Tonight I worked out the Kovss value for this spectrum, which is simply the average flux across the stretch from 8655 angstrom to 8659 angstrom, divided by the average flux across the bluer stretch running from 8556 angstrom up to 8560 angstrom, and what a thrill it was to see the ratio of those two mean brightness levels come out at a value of 0.95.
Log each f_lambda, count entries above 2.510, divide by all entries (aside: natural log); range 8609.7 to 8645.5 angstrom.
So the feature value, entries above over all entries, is 0.83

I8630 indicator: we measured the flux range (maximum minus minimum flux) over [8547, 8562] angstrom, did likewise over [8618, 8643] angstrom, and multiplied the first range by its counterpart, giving 3.3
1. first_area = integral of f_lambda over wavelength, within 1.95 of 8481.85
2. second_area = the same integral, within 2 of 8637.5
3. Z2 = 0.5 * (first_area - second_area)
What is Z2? -2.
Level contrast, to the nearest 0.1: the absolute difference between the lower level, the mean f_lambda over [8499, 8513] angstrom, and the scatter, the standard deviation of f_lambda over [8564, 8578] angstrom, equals 11.7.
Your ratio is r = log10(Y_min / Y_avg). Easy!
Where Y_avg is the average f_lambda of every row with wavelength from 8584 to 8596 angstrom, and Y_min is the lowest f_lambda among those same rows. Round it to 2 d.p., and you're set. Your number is -0.02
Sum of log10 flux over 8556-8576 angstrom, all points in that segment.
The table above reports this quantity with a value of 10.9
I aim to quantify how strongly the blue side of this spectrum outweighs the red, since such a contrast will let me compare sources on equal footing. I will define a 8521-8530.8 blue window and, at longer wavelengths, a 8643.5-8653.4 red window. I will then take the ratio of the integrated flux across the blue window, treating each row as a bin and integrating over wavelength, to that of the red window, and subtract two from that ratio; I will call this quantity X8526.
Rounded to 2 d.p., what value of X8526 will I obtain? -0.99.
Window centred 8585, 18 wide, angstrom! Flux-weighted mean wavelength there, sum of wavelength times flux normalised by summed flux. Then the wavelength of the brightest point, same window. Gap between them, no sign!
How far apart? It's 3.8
